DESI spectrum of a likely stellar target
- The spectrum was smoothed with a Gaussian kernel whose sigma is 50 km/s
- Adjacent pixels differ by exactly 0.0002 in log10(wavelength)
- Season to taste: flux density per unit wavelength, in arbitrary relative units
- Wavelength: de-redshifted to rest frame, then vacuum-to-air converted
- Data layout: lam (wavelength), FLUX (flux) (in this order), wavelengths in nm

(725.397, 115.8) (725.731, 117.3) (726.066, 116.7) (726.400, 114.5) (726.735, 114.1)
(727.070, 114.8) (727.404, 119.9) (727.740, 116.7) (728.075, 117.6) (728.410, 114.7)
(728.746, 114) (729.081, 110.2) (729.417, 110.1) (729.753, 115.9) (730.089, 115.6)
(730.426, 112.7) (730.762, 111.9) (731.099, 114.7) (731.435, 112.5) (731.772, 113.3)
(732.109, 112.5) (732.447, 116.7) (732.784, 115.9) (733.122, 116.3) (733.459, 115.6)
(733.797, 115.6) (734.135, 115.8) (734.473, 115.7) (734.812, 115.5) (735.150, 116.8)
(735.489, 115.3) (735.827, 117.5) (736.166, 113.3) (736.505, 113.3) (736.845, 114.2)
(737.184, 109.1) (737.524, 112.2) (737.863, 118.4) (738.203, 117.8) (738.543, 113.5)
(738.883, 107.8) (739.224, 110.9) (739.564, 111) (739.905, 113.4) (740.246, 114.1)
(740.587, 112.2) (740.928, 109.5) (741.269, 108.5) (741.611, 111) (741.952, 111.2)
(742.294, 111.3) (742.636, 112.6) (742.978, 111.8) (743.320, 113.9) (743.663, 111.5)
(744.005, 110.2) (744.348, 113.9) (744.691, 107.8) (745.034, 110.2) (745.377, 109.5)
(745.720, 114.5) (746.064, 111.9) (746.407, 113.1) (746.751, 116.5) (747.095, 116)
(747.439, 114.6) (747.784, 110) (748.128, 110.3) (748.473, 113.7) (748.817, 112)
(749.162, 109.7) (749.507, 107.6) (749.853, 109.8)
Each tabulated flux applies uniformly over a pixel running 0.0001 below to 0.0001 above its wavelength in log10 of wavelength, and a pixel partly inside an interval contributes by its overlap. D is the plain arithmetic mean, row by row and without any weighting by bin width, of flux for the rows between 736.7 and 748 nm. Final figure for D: 112.2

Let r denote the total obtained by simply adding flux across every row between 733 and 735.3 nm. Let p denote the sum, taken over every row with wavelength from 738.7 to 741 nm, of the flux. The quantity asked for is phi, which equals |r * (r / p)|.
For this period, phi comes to 845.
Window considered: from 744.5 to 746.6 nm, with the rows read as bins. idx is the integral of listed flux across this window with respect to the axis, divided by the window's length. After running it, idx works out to 111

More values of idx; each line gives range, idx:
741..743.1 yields 111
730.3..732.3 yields 113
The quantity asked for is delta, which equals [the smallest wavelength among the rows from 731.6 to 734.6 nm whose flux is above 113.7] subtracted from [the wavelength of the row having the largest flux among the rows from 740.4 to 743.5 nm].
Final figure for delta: 10.87 nm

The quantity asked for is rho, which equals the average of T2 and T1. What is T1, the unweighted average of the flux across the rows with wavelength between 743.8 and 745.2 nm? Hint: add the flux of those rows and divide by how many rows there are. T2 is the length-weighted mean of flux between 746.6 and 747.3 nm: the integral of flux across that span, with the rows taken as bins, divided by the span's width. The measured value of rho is 113.4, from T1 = 111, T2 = 116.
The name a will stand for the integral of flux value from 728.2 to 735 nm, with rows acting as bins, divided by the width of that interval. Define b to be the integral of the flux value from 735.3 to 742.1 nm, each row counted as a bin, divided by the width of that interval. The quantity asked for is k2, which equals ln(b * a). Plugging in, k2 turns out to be 9.464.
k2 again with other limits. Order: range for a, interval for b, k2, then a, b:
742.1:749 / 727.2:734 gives 9.463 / 112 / 115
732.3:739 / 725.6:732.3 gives 9.484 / 115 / 114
